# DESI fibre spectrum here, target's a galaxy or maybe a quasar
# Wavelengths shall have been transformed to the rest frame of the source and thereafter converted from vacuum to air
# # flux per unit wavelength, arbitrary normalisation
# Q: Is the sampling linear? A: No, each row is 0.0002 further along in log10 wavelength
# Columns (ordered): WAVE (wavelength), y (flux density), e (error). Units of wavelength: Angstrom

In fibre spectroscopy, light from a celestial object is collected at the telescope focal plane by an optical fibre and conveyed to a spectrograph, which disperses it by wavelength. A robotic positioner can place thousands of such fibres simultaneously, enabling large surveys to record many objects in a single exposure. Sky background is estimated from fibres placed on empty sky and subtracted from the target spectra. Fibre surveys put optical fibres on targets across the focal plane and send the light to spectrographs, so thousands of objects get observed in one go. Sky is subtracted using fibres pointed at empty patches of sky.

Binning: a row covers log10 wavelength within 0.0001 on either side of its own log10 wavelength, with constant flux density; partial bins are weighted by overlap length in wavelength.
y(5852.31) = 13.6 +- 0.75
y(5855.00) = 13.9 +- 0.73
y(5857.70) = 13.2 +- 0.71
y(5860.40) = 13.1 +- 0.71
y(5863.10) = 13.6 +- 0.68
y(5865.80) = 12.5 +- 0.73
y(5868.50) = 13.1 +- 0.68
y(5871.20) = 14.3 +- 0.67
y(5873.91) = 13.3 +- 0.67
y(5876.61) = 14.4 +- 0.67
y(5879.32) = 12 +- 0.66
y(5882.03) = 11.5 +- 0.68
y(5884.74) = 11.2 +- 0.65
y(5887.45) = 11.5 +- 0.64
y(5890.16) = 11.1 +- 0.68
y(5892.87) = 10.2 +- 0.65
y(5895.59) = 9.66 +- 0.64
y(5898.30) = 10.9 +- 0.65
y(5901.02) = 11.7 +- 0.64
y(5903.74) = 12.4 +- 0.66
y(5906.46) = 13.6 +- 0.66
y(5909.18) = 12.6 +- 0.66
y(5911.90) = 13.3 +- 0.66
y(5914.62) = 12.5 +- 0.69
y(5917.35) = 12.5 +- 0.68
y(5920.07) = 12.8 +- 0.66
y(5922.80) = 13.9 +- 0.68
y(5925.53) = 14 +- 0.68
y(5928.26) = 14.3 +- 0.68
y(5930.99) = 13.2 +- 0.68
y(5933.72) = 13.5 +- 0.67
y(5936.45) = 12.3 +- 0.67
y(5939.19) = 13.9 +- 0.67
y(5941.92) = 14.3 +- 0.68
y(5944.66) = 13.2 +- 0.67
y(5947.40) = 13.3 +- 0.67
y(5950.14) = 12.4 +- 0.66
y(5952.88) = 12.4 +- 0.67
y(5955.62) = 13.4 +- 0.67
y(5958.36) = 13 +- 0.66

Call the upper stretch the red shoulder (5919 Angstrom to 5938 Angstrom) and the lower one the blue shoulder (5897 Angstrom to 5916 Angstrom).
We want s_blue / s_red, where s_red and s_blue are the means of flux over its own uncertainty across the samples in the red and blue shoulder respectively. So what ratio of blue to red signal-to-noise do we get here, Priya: 0.95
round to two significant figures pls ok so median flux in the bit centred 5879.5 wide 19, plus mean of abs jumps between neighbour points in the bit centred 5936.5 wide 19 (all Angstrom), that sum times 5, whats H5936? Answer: 65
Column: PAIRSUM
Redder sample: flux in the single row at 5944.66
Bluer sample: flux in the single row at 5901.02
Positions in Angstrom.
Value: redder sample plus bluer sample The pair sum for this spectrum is 24.9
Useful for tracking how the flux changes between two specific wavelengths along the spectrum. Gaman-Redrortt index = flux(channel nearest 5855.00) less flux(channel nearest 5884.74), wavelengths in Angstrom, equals 2.7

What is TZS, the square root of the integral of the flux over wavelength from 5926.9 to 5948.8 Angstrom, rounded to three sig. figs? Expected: 17.2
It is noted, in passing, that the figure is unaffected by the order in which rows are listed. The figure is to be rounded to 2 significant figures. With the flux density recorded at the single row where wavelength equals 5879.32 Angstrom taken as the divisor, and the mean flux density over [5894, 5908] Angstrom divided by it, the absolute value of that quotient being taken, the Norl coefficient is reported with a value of 0.97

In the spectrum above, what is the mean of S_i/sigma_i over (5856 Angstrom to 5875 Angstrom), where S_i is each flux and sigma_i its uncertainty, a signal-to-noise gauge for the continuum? 19.2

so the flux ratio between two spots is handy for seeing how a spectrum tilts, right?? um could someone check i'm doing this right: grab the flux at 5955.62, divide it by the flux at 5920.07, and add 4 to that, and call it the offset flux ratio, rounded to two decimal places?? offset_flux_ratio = 5.05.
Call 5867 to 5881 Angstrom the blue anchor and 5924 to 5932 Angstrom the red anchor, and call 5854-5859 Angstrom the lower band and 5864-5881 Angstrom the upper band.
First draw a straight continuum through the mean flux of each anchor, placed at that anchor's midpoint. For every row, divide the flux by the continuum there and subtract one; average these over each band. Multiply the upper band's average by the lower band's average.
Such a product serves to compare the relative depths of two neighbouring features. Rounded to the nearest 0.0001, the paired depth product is -0.0002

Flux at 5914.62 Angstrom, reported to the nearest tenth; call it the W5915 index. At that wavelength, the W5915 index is 12.5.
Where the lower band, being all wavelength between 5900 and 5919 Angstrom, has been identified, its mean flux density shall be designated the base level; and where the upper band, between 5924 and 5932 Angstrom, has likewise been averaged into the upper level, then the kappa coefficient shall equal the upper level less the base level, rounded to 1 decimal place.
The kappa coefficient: 1.2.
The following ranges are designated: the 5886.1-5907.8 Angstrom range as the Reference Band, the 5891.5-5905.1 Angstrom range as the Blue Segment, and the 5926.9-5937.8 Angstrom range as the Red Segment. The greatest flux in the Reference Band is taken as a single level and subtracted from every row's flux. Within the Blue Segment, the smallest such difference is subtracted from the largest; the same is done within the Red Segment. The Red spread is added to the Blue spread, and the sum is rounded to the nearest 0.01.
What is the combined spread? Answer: 4.74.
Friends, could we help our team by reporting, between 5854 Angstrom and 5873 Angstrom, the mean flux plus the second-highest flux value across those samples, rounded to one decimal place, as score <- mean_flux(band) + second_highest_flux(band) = 27.3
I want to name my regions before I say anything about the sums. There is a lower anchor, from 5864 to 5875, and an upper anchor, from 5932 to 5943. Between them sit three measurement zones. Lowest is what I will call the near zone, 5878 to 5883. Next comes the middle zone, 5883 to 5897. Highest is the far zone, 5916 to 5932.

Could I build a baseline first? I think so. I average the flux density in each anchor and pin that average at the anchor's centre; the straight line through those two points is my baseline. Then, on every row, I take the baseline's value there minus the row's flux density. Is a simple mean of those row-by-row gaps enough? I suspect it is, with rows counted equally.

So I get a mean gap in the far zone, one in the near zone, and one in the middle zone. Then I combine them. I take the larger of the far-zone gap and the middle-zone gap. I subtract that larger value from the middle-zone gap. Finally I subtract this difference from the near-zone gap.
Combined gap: 1.6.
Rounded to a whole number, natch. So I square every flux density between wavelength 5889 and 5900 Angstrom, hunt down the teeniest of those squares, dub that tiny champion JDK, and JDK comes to 93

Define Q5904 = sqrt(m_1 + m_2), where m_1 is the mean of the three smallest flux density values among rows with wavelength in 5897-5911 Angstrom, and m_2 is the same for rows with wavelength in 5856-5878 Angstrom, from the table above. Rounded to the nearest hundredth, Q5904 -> 4.96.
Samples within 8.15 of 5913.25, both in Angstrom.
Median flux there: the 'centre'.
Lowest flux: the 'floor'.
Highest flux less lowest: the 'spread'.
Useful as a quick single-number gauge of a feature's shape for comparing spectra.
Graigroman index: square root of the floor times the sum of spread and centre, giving 13.1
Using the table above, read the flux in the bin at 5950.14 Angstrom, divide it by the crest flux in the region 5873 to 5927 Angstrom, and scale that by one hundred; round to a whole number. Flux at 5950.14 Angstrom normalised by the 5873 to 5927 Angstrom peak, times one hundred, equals 86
